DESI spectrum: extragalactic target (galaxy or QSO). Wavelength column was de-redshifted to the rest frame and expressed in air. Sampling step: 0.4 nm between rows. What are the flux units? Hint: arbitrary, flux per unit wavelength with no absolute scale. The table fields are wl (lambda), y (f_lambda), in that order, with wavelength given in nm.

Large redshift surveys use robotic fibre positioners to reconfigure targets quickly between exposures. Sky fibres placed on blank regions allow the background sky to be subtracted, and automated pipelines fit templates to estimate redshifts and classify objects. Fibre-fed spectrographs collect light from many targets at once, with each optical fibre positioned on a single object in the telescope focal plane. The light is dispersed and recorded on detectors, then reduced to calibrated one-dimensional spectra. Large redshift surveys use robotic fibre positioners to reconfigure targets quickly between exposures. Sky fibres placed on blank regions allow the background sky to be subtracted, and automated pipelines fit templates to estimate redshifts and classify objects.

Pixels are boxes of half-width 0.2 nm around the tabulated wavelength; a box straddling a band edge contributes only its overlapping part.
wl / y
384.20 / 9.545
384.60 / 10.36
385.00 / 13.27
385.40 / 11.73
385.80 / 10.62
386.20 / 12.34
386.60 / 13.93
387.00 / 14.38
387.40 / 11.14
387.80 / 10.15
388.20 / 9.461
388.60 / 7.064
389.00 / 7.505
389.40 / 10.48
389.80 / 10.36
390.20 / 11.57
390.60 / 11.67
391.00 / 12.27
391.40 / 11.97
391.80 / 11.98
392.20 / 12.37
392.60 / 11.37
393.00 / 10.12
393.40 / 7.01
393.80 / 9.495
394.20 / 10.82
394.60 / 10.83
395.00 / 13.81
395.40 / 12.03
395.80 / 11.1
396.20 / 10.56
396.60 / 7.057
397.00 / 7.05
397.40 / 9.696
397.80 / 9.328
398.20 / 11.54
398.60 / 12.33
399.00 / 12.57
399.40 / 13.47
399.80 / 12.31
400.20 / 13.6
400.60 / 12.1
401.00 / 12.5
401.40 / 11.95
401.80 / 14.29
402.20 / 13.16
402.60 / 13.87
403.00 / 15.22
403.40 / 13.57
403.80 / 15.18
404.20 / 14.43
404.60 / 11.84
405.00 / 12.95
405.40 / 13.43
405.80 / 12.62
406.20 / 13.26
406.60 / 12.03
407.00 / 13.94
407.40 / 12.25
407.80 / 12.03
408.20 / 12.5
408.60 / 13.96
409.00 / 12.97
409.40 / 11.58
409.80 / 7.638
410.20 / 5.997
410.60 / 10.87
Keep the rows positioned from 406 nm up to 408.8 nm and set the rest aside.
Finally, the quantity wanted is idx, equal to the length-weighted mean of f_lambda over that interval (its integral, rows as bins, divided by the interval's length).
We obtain 12.9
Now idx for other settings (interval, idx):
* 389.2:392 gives 11.5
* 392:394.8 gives 10.3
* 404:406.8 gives 12.9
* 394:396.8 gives 10.9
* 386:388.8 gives 11.2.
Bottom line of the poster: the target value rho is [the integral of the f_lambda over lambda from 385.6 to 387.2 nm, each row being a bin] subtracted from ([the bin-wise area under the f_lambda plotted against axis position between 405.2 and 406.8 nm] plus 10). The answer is 10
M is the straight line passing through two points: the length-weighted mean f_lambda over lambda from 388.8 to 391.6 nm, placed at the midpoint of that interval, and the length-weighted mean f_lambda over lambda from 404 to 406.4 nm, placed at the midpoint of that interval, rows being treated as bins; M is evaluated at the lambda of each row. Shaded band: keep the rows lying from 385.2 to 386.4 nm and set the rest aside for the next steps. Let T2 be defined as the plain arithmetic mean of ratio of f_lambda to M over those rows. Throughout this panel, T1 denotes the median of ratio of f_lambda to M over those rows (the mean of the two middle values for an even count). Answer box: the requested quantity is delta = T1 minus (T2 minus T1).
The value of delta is 1.18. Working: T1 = 1.16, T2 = 1.14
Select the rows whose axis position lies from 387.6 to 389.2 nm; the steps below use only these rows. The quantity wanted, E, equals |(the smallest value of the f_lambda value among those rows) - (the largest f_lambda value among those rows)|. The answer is 3.1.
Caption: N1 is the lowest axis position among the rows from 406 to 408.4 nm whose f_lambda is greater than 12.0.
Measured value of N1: 406.20 nm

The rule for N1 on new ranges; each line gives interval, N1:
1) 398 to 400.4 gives 398.60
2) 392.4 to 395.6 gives 395.00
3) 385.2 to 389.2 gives 386.20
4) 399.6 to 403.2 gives 399.80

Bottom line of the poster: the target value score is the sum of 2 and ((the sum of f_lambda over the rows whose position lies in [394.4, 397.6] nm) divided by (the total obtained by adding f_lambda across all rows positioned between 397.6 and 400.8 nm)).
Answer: 2.84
